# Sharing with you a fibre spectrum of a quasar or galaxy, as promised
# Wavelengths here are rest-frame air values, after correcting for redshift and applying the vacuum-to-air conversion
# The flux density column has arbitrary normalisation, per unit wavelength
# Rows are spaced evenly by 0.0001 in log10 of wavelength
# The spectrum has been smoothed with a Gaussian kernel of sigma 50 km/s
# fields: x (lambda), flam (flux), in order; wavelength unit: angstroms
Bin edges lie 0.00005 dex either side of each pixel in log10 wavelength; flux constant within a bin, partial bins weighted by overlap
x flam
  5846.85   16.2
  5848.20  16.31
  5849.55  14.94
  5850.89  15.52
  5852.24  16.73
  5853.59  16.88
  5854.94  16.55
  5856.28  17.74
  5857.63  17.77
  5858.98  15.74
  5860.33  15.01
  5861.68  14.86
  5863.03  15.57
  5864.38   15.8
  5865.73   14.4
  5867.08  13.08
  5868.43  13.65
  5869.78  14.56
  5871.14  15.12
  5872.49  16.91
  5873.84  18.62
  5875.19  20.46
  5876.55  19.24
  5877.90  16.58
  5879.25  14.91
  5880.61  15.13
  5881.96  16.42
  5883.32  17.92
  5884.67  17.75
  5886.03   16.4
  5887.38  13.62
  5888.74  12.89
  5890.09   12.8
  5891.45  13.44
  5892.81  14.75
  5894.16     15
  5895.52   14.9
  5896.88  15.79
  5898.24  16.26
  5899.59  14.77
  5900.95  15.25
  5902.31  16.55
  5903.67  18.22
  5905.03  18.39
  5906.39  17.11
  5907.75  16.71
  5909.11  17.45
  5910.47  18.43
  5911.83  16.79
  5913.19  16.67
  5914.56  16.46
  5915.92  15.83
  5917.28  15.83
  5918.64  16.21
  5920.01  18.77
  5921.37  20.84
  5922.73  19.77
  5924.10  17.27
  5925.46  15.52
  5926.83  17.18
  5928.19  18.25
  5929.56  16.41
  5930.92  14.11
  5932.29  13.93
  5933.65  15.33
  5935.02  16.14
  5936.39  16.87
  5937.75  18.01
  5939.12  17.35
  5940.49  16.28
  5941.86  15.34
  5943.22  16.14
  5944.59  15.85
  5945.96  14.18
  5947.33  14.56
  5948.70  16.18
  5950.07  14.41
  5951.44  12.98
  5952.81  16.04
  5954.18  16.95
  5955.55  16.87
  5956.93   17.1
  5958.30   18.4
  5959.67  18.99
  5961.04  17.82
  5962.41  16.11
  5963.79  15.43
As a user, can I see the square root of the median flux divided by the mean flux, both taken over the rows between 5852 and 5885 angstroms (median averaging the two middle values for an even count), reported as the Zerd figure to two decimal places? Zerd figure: 1.00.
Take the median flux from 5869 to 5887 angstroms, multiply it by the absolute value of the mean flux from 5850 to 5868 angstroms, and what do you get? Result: 262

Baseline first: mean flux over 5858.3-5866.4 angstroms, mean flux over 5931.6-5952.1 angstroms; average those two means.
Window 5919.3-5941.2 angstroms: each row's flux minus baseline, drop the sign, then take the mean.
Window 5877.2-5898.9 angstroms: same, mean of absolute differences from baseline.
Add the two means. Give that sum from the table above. 3.2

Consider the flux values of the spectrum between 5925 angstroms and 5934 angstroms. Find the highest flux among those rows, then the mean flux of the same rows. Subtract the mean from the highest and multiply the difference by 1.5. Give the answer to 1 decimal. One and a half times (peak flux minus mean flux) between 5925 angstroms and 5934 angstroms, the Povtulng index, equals 3.6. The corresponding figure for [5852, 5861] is 1.7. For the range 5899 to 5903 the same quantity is 1.5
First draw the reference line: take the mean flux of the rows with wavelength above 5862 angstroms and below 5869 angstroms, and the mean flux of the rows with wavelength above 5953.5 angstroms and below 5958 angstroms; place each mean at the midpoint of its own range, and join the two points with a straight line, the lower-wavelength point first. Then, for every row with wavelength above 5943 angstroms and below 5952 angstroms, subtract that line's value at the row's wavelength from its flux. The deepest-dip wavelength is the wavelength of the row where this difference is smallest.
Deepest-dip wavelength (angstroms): 5951.44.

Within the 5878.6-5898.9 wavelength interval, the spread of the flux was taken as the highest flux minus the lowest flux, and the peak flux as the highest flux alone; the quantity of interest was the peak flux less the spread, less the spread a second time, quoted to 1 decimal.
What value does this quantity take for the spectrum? 7.7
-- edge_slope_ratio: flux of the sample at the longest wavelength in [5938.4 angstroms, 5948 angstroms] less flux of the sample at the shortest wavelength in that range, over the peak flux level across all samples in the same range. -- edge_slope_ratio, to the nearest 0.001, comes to -0.161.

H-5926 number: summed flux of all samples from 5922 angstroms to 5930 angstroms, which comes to 104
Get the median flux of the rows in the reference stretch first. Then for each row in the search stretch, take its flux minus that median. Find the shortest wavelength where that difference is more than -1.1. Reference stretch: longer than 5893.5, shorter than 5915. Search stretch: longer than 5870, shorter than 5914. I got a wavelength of 5872.49 angstroms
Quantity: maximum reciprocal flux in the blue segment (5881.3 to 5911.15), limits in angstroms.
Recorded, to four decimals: 0.0781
